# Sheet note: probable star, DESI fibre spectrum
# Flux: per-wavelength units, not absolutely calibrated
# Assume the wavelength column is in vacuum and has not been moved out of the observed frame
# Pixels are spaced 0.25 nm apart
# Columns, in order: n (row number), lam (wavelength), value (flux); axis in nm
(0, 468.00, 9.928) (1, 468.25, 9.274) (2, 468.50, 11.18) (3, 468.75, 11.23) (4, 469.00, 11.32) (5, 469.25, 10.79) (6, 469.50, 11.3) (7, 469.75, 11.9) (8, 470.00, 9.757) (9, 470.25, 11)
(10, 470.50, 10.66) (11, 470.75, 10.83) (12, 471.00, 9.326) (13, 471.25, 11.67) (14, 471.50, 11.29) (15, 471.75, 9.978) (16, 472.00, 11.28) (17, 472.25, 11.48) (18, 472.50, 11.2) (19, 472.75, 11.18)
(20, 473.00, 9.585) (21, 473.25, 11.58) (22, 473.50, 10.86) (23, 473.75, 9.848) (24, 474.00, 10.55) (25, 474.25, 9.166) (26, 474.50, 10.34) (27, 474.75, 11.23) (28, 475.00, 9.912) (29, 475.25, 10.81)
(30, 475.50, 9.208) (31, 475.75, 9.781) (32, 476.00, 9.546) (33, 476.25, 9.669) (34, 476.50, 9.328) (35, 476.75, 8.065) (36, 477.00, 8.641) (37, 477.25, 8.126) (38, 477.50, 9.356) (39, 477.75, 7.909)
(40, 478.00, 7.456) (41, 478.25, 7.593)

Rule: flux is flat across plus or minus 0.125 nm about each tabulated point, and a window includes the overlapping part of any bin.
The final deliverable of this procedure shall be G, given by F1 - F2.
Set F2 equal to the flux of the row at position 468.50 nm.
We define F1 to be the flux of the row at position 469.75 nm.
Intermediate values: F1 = 11.9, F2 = 11.18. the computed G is 0.7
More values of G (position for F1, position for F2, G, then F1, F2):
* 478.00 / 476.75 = -0.6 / 7.456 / 8.065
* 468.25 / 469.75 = -2.6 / 9.274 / 11.9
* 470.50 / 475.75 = 0.9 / 10.66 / 9.781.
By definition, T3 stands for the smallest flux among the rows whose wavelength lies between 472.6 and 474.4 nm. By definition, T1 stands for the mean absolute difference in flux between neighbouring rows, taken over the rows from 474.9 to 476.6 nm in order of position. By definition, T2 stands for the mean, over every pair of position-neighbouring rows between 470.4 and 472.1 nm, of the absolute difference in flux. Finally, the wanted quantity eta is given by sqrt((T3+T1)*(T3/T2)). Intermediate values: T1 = 0.63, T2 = 1.17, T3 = 9.166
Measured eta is 8.8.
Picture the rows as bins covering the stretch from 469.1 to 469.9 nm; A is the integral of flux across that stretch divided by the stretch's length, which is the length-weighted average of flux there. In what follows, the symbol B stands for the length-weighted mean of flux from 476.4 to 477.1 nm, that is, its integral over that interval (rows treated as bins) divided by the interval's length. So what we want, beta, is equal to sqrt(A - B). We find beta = 1.6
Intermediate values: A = 11.3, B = 8.7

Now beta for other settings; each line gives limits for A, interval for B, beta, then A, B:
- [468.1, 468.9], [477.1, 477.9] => 1.5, 10.6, 8.4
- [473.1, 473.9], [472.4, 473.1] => 0.2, 10.7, 10.7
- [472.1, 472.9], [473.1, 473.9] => 0.7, 11.2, 10.7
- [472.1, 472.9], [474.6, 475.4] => 0.8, 11.2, 10.6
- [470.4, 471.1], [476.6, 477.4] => 1.4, 10.3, 8.3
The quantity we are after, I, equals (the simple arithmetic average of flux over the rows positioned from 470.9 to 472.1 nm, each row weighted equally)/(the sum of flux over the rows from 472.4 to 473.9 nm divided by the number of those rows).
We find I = 1.00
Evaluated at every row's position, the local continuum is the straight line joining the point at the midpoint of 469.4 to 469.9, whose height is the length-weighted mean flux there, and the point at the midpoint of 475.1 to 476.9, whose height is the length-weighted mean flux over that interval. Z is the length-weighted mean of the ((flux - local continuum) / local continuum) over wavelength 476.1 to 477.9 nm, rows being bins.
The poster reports -0.05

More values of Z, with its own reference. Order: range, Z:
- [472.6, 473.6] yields 0.04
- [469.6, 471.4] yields -0.04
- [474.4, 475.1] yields 0.06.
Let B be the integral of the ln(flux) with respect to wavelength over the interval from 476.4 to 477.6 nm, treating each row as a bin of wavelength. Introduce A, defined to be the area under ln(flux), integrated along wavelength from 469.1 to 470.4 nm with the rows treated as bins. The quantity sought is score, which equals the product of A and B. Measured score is 8.1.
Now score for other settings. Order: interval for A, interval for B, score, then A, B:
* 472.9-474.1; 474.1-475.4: 8.5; 2.82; 3.03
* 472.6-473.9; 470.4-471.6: 8.7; 3.07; 2.85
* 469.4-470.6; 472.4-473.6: 8.2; 2.87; 2.86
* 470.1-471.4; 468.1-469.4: 9.5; 3.08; 3.08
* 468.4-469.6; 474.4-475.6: 8.1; 2.89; 2.80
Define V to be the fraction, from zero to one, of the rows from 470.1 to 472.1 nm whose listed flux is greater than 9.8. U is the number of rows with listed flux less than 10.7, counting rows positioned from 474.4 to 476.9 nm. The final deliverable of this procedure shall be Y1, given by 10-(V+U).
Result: 1.1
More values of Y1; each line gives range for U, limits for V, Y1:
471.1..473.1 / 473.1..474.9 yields 7.1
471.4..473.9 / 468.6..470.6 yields 6.1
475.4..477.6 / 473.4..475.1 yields 0.1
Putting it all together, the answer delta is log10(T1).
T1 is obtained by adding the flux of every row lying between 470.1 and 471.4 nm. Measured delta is 1.73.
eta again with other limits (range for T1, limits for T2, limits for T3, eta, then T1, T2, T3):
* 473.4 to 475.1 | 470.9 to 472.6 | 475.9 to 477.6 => 8.7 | 1.08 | 0.97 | 8.065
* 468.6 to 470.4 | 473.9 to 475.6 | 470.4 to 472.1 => 8.9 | 0.85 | 1.21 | 9.326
